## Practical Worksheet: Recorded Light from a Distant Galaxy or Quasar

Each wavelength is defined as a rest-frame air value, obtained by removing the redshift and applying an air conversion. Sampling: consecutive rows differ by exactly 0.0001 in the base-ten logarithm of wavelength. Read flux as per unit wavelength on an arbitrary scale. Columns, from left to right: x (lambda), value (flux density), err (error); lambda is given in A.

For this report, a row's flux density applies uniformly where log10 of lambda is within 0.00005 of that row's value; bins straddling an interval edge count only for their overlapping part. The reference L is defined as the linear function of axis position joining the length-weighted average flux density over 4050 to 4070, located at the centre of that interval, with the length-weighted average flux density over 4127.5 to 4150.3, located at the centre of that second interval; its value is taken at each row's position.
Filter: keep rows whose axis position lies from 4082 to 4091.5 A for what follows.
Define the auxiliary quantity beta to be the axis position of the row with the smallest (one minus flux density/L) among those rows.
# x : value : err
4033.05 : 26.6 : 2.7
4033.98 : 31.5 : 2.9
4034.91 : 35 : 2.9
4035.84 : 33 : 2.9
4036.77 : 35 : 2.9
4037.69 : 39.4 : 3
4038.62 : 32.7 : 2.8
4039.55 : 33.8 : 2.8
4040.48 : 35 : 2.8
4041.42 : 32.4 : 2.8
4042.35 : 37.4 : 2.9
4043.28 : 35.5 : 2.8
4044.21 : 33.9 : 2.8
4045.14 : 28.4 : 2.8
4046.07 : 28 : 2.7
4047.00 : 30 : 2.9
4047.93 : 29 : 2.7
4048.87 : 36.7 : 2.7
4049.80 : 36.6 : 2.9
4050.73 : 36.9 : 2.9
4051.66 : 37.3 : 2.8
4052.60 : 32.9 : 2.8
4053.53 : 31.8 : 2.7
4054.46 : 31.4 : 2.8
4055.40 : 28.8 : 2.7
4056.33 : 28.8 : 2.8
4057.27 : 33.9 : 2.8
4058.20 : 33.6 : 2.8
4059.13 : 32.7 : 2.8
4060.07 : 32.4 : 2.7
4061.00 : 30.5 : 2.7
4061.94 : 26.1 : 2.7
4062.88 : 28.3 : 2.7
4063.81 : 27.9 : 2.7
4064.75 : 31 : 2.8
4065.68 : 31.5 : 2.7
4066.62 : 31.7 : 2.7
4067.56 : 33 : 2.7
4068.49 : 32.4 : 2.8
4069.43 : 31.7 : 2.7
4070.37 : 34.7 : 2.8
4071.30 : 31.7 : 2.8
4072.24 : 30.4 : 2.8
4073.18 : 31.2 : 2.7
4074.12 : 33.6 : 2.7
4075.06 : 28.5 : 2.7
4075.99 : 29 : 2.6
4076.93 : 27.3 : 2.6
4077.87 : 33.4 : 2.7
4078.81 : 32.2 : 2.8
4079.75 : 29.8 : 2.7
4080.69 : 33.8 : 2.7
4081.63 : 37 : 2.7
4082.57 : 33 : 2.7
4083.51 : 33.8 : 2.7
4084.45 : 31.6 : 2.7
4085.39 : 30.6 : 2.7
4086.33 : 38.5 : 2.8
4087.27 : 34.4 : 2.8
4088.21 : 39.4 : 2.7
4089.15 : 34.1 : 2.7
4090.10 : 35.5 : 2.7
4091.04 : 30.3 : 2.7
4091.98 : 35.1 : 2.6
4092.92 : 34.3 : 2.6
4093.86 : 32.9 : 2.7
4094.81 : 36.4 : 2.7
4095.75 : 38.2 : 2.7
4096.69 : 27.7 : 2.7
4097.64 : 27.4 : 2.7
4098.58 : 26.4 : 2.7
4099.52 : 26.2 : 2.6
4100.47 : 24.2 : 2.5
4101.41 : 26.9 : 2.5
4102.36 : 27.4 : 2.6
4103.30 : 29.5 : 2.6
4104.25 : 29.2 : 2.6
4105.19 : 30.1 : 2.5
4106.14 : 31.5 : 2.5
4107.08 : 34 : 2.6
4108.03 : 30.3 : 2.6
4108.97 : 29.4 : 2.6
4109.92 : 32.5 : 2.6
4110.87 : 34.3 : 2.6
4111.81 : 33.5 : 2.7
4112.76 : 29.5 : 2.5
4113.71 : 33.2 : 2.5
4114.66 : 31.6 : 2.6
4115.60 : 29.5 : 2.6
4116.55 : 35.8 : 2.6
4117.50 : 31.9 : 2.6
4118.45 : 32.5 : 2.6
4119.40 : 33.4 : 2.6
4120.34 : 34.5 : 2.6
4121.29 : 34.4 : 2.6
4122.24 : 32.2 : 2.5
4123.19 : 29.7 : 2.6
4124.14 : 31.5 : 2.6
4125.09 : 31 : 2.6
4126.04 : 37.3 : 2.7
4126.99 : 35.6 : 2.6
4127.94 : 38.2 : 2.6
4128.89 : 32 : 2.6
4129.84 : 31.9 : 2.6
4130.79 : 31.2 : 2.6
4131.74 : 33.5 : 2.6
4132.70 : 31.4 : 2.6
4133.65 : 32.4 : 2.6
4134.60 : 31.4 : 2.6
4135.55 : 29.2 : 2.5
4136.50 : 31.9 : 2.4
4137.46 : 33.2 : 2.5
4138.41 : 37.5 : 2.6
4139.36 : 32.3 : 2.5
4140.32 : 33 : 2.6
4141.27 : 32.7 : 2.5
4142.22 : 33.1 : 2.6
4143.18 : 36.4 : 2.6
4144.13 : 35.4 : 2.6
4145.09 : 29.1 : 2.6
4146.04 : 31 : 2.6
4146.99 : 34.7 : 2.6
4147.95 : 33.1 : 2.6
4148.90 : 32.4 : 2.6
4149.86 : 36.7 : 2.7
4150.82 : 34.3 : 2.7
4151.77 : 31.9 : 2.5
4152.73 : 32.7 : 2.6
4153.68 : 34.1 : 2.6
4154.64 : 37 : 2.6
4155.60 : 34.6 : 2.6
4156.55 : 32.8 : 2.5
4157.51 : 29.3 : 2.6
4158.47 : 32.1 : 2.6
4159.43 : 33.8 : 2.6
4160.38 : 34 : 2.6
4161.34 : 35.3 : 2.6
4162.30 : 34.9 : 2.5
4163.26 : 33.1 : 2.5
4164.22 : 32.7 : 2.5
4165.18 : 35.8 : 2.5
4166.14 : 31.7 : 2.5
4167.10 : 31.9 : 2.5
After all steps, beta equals 4088.21 A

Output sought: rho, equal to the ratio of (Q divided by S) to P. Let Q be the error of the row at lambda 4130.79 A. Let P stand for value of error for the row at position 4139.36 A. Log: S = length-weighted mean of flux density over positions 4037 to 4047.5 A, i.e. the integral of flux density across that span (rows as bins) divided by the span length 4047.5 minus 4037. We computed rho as 0.0312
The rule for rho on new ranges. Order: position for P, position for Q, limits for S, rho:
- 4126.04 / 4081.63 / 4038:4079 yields 0.0313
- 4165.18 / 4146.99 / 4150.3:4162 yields 0.0310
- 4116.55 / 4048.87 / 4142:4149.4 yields 0.0313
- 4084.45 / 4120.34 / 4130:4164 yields 0.0290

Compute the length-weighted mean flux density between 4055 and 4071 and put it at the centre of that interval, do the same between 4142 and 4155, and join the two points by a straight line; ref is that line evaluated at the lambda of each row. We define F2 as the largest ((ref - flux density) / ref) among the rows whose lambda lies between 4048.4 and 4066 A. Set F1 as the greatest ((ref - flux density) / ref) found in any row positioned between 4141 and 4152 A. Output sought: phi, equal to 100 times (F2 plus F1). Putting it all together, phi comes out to 29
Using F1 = 0.133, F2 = 0.16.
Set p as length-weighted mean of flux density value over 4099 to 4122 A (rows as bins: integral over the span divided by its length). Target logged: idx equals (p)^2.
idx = 965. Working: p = 31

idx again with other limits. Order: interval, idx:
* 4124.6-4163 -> 1113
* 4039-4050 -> 1086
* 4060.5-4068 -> 899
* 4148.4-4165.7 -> 1138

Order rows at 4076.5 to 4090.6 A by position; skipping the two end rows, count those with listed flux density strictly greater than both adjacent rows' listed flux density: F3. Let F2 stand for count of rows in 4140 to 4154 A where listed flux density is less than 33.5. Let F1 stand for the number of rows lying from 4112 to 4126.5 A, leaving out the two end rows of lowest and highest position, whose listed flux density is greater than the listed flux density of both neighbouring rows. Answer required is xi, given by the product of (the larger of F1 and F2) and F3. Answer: 45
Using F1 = 4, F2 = 9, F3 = 5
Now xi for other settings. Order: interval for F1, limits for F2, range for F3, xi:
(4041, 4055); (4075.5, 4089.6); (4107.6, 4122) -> 32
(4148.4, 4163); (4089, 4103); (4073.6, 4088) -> 45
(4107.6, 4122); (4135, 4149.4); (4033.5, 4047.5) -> 44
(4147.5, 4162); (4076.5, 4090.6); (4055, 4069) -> 21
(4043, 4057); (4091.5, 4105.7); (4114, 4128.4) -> 44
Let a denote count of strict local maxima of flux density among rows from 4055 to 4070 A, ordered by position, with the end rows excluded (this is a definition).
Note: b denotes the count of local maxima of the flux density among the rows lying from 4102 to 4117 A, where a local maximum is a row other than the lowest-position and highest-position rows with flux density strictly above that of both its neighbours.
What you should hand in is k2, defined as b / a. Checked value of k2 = 1.33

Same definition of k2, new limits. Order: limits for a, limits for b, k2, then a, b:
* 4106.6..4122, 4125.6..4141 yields 1.00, 4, 4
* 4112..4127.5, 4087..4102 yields 0.80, 5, 4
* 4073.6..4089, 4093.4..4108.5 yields 0.60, 5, 3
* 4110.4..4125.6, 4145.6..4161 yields 0.75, 4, 3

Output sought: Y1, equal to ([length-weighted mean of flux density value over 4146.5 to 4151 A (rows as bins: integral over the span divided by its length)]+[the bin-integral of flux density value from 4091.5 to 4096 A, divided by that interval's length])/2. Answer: 34.7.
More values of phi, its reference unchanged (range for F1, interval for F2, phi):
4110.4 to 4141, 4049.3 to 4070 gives 28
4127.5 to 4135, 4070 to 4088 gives 19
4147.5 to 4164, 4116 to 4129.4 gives 24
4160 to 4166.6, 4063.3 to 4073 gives 18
